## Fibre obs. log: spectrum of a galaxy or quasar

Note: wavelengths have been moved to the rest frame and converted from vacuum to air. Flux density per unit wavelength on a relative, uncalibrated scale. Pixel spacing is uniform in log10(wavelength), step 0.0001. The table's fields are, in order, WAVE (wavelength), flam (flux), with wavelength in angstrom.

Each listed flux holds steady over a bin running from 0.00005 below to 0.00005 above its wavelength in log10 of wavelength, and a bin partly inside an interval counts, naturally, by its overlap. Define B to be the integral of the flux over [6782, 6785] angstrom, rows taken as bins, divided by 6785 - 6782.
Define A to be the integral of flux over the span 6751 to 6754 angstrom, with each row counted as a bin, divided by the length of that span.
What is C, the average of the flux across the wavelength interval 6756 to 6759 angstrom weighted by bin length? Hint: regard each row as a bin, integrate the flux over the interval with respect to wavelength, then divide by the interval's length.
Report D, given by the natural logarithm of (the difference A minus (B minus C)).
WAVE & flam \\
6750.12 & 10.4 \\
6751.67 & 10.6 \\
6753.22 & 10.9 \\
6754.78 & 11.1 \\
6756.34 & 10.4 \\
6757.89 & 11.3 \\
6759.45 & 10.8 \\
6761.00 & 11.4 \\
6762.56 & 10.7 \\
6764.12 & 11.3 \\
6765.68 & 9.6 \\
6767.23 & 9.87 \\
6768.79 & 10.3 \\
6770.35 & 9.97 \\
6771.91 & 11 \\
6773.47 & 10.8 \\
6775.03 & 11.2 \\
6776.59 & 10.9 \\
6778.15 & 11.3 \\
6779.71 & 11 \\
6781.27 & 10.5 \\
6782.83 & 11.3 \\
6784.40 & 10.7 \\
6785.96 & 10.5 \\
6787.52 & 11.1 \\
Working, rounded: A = 10.8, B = 11.0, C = 10.9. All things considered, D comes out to 2.37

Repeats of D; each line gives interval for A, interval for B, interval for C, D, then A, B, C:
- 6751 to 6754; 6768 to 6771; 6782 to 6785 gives 2.45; 10.8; 10.1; 11.0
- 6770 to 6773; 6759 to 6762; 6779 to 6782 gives 2.32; 10.6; 11.1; 10.8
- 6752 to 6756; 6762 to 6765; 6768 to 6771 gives 2.31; 10.9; 11.0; 10.1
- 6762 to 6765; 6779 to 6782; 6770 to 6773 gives 2.38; 11.0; 10.8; 10.6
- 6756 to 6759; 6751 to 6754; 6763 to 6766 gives 2.37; 10.9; 10.8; 10.6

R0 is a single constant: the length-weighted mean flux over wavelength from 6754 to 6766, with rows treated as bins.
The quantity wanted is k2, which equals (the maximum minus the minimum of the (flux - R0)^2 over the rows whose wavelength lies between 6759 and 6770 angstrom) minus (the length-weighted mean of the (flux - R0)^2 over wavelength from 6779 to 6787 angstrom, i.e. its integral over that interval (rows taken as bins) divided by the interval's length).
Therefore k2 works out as 1.5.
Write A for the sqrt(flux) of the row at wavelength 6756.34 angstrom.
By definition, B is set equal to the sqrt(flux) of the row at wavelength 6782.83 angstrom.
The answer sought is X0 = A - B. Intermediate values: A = 3.22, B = 3.36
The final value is -0.14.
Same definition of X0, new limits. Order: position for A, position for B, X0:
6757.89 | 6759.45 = 0.08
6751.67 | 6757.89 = -0.11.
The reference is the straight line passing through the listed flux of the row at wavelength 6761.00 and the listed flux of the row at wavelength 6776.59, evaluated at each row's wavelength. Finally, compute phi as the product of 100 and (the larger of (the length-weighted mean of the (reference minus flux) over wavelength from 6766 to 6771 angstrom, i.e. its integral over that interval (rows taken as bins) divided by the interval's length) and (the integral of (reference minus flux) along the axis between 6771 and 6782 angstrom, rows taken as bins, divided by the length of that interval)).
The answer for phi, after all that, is 115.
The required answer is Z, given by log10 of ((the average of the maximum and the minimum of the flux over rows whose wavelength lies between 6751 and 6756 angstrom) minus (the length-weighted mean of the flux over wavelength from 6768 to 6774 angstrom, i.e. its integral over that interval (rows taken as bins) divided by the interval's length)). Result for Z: -0.5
